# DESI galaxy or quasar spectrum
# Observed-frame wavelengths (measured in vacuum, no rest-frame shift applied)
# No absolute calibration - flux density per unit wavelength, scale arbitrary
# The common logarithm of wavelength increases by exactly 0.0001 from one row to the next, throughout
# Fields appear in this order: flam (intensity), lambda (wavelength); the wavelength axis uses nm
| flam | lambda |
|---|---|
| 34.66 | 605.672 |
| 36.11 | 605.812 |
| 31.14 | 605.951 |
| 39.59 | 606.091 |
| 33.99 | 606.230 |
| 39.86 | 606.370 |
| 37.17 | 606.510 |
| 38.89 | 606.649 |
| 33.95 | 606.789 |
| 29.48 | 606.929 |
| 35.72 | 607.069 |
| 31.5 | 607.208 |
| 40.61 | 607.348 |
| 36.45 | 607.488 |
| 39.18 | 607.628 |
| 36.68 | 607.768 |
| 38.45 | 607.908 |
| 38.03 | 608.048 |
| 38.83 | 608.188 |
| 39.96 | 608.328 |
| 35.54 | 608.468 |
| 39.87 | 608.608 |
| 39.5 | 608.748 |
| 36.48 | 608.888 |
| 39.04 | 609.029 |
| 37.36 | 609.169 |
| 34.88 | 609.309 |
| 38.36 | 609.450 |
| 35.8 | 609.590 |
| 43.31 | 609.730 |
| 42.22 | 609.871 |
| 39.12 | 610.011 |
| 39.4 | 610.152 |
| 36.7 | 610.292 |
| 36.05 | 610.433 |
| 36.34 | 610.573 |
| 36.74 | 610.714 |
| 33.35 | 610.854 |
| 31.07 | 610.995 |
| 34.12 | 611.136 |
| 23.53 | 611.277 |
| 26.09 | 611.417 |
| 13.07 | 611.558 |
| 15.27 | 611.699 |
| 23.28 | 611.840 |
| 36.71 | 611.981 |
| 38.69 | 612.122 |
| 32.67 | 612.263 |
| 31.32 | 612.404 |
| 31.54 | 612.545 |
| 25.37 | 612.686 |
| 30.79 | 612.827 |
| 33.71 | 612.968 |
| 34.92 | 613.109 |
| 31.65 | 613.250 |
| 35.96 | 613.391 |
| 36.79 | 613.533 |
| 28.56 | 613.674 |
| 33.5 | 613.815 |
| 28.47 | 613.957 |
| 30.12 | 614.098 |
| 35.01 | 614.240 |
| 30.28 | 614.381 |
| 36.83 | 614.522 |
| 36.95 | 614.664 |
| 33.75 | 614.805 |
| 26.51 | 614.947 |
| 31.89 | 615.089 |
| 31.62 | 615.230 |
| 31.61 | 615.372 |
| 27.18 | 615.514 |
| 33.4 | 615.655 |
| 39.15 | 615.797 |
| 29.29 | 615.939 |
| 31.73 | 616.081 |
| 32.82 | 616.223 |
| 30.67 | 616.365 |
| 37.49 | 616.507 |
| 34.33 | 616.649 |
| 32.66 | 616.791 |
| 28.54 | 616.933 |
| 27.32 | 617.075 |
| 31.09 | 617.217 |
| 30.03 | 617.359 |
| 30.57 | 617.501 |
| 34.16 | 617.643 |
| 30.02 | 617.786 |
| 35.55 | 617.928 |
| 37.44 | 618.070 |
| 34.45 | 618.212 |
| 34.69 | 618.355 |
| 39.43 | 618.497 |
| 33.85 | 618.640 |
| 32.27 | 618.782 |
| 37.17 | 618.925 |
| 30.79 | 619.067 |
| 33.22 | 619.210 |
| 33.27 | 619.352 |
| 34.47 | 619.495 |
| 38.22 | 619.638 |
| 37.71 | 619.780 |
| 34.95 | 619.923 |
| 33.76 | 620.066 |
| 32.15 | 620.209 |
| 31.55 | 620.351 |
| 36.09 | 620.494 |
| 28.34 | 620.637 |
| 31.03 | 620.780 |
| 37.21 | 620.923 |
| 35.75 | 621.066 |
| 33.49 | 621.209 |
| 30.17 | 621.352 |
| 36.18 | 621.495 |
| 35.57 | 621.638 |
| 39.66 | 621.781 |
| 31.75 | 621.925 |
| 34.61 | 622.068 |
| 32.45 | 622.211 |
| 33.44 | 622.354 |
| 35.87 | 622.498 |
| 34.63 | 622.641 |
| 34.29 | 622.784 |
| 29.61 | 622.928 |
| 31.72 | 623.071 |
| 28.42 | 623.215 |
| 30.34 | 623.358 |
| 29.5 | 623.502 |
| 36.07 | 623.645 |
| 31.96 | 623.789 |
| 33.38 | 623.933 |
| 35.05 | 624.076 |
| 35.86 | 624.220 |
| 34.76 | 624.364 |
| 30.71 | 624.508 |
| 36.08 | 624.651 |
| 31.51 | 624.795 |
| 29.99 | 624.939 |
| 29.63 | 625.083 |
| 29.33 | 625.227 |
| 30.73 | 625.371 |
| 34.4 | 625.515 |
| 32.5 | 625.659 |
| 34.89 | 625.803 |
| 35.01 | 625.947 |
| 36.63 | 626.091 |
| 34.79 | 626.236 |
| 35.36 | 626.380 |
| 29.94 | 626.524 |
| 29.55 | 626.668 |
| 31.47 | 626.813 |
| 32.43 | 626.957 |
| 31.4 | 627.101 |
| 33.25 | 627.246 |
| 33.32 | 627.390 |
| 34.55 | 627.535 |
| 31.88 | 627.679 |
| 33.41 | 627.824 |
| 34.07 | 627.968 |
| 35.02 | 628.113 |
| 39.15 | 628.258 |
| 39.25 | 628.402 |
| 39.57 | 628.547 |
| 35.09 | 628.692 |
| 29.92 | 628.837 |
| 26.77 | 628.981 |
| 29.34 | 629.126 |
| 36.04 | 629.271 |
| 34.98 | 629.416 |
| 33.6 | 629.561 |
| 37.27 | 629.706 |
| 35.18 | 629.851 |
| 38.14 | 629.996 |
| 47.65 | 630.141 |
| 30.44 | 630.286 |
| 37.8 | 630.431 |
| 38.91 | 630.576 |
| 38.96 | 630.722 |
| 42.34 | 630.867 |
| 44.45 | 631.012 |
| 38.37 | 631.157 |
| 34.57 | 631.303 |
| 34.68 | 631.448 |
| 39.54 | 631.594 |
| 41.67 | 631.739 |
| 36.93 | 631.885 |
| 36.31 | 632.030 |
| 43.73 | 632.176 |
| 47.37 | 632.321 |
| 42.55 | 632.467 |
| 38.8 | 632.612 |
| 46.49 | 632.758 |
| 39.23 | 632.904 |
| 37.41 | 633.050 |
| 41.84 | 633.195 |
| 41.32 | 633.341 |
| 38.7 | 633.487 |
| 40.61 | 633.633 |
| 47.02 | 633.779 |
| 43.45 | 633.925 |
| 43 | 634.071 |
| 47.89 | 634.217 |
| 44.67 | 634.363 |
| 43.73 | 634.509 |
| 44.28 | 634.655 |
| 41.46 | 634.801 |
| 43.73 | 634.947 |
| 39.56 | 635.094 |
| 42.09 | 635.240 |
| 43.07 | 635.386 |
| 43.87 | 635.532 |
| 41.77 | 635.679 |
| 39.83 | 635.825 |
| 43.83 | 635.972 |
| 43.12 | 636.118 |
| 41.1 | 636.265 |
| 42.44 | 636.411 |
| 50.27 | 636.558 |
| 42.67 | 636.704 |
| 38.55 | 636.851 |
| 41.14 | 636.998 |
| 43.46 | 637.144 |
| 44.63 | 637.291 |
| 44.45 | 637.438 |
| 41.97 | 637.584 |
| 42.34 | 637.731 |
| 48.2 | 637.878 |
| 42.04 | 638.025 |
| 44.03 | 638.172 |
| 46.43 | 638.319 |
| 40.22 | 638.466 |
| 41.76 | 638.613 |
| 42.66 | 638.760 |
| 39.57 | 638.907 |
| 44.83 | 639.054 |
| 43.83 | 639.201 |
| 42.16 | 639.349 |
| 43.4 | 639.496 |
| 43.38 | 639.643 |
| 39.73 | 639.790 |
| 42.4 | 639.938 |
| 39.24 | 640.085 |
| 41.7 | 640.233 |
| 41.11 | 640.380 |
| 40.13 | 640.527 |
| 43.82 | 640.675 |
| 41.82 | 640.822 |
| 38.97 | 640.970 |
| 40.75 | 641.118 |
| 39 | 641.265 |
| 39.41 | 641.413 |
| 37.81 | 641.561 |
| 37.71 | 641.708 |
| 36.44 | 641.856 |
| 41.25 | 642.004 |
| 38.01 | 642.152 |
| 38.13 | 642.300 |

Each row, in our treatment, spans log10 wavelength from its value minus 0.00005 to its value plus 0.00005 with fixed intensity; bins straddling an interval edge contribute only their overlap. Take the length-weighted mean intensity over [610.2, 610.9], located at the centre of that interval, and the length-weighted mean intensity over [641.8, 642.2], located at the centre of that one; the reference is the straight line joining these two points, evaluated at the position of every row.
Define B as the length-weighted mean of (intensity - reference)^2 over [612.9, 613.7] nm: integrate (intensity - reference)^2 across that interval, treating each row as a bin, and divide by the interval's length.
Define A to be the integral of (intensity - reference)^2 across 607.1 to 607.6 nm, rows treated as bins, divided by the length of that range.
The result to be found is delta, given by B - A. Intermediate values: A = 13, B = 12.7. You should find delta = 0.0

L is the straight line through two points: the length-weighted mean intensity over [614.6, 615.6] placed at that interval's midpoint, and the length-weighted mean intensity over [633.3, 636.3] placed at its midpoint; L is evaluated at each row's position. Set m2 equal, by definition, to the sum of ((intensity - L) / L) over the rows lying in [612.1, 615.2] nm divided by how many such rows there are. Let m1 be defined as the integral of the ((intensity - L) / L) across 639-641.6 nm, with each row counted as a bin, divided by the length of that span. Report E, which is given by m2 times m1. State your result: -0.007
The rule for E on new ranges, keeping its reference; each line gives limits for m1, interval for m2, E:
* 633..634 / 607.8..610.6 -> -0.004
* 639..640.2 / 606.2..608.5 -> -0.026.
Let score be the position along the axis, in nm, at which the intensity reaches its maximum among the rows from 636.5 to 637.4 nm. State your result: 636.558 nm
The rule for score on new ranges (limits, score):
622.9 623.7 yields 623.645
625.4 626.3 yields 626.091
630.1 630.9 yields 630.141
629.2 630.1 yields 629.996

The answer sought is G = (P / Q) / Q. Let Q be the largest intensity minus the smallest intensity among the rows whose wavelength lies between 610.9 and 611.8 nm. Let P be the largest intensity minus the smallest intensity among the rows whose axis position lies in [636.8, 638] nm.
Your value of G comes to 0.02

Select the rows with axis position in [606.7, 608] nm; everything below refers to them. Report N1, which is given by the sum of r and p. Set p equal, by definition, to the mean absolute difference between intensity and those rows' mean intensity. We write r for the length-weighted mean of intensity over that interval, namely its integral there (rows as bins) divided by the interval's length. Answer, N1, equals 38.6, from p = 2.8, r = 35.8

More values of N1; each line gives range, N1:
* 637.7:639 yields 45.2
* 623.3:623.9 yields 34.1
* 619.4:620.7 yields 36.5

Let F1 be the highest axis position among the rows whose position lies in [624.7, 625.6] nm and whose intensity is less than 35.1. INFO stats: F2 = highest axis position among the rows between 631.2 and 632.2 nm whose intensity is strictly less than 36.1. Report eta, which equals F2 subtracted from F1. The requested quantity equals -5.93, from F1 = 625.515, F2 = 631.448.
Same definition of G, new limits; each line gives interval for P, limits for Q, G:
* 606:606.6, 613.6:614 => 0.23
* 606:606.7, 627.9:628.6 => 0.19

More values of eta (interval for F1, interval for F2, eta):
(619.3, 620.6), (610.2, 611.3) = 9.07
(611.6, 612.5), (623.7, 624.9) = -12.39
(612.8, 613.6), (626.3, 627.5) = -14.14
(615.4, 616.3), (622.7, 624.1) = -7.85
